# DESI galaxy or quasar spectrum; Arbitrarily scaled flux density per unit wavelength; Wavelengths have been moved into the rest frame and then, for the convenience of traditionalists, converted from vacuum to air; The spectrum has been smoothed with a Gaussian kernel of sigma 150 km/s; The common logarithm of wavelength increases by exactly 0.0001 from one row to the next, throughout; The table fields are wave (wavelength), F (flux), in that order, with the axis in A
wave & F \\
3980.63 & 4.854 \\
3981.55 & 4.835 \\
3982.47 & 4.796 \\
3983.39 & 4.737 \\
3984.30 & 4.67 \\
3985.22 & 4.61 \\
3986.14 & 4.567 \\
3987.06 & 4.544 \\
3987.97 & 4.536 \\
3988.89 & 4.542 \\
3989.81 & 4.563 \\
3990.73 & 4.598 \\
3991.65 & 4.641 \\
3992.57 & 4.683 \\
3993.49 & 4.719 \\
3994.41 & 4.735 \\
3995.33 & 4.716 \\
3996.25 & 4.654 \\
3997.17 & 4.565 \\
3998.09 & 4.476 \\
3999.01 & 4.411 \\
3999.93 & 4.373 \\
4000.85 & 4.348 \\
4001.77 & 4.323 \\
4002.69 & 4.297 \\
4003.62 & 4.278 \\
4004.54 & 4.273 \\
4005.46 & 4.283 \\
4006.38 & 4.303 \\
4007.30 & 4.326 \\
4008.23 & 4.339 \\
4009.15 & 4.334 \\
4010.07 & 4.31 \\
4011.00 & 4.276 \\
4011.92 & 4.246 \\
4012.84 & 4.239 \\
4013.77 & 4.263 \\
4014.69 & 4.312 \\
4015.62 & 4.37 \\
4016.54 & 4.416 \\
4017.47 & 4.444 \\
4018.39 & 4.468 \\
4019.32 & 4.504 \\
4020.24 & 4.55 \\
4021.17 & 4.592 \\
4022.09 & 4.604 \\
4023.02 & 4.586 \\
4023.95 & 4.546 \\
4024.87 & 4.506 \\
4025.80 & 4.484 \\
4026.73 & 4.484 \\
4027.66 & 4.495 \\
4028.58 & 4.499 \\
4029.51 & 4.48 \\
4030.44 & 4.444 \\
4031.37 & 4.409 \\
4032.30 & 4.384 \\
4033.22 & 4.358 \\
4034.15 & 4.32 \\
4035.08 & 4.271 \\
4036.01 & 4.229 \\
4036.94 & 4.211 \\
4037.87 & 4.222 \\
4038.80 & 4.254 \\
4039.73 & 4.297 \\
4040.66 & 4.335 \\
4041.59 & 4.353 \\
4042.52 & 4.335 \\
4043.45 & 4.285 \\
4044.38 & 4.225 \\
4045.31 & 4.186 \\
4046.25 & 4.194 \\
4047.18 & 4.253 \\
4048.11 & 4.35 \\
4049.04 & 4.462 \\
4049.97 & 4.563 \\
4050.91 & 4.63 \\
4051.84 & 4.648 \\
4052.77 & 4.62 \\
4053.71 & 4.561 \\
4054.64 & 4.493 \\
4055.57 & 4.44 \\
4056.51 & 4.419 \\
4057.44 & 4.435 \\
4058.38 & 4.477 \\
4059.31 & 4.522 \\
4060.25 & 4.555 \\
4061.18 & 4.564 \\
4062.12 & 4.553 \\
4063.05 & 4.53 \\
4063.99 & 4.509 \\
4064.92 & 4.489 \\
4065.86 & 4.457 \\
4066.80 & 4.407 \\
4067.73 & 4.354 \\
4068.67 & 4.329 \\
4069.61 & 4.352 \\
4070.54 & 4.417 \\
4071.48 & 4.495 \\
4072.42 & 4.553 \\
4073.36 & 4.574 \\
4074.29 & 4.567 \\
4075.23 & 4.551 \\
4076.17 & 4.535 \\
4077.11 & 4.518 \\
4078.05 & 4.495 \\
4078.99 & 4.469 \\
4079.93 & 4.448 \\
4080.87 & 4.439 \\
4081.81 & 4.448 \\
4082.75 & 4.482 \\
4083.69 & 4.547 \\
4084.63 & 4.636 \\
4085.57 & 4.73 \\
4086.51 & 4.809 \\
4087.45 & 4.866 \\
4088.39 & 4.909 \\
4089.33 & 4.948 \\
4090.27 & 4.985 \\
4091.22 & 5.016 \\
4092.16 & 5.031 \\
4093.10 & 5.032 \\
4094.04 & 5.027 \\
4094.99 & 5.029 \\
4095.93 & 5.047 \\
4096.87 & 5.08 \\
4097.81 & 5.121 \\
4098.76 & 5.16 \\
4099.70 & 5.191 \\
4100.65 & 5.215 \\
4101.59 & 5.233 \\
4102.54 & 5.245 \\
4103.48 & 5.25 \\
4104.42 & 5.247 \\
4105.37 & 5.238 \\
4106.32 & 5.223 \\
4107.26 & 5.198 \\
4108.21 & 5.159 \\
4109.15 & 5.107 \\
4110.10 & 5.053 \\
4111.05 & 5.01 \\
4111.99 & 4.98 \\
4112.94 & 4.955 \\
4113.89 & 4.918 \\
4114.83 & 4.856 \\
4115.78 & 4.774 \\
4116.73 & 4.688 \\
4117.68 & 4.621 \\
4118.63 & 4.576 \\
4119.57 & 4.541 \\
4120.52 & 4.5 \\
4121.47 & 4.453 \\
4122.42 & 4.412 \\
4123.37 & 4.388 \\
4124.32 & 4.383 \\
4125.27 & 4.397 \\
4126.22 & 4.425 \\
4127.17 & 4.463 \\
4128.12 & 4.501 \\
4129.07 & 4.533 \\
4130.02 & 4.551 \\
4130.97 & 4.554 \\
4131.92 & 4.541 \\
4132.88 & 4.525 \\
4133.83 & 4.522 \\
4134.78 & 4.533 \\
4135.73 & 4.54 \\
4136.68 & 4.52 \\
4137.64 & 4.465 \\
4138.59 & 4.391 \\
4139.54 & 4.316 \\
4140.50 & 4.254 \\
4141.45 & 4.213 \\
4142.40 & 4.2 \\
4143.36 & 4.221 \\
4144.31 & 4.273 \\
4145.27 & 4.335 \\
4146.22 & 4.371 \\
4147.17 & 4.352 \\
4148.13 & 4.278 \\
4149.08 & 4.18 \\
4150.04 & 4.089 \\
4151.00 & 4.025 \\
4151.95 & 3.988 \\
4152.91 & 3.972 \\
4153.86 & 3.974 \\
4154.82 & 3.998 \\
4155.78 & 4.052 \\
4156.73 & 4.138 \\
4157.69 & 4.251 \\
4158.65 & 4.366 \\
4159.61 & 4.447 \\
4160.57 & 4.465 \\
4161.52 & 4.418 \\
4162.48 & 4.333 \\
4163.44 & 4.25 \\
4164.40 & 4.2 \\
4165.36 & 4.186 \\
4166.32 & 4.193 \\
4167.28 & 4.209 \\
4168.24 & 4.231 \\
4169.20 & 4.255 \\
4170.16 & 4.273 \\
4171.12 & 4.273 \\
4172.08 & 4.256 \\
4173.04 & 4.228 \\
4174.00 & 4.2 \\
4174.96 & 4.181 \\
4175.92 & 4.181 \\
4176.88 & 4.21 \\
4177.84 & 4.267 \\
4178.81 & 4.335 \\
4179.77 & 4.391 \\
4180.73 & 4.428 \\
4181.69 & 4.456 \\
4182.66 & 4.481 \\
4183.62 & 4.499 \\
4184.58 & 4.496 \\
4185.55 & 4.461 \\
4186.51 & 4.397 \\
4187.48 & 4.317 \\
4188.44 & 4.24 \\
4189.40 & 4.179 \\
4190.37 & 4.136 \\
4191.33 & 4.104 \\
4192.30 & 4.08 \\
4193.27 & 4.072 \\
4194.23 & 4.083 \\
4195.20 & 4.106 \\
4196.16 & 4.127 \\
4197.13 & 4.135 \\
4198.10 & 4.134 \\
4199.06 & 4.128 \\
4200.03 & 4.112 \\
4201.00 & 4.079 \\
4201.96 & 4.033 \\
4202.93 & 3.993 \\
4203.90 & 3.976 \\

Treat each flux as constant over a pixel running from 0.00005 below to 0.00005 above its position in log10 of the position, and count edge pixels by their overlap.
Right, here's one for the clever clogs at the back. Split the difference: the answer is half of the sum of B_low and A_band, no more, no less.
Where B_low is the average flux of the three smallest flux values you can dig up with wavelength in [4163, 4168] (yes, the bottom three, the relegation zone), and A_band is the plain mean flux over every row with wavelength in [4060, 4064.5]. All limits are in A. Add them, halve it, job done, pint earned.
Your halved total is 4.37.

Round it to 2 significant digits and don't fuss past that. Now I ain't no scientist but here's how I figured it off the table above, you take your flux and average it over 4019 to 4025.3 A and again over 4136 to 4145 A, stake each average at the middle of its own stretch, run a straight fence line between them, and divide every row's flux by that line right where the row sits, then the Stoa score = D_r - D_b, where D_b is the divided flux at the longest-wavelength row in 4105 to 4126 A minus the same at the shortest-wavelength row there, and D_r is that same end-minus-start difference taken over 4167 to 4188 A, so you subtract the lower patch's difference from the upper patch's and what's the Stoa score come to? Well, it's 0.22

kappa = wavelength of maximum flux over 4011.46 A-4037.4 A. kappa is 4022.09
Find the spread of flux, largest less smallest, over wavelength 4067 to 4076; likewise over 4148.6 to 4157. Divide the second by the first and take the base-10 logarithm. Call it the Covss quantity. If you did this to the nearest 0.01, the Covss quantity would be -0.07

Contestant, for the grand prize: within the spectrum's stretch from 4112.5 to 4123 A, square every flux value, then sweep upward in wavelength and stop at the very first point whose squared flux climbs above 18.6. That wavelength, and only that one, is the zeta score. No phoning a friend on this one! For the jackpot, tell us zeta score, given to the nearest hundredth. 4112.94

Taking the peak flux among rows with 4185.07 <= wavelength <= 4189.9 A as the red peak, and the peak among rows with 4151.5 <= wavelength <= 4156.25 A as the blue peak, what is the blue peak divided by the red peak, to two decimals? 0.91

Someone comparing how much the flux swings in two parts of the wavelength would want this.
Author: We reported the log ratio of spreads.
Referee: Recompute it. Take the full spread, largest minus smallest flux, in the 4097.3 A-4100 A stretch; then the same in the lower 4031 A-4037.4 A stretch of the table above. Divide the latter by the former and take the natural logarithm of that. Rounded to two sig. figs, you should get 1.0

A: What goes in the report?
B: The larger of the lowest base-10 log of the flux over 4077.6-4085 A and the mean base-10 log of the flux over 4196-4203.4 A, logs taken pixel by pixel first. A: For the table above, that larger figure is 0.647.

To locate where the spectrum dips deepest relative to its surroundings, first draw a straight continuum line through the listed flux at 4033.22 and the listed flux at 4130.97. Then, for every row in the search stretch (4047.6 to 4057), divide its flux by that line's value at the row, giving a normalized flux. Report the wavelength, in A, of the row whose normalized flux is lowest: 4048.11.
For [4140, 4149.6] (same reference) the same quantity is 4149.08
